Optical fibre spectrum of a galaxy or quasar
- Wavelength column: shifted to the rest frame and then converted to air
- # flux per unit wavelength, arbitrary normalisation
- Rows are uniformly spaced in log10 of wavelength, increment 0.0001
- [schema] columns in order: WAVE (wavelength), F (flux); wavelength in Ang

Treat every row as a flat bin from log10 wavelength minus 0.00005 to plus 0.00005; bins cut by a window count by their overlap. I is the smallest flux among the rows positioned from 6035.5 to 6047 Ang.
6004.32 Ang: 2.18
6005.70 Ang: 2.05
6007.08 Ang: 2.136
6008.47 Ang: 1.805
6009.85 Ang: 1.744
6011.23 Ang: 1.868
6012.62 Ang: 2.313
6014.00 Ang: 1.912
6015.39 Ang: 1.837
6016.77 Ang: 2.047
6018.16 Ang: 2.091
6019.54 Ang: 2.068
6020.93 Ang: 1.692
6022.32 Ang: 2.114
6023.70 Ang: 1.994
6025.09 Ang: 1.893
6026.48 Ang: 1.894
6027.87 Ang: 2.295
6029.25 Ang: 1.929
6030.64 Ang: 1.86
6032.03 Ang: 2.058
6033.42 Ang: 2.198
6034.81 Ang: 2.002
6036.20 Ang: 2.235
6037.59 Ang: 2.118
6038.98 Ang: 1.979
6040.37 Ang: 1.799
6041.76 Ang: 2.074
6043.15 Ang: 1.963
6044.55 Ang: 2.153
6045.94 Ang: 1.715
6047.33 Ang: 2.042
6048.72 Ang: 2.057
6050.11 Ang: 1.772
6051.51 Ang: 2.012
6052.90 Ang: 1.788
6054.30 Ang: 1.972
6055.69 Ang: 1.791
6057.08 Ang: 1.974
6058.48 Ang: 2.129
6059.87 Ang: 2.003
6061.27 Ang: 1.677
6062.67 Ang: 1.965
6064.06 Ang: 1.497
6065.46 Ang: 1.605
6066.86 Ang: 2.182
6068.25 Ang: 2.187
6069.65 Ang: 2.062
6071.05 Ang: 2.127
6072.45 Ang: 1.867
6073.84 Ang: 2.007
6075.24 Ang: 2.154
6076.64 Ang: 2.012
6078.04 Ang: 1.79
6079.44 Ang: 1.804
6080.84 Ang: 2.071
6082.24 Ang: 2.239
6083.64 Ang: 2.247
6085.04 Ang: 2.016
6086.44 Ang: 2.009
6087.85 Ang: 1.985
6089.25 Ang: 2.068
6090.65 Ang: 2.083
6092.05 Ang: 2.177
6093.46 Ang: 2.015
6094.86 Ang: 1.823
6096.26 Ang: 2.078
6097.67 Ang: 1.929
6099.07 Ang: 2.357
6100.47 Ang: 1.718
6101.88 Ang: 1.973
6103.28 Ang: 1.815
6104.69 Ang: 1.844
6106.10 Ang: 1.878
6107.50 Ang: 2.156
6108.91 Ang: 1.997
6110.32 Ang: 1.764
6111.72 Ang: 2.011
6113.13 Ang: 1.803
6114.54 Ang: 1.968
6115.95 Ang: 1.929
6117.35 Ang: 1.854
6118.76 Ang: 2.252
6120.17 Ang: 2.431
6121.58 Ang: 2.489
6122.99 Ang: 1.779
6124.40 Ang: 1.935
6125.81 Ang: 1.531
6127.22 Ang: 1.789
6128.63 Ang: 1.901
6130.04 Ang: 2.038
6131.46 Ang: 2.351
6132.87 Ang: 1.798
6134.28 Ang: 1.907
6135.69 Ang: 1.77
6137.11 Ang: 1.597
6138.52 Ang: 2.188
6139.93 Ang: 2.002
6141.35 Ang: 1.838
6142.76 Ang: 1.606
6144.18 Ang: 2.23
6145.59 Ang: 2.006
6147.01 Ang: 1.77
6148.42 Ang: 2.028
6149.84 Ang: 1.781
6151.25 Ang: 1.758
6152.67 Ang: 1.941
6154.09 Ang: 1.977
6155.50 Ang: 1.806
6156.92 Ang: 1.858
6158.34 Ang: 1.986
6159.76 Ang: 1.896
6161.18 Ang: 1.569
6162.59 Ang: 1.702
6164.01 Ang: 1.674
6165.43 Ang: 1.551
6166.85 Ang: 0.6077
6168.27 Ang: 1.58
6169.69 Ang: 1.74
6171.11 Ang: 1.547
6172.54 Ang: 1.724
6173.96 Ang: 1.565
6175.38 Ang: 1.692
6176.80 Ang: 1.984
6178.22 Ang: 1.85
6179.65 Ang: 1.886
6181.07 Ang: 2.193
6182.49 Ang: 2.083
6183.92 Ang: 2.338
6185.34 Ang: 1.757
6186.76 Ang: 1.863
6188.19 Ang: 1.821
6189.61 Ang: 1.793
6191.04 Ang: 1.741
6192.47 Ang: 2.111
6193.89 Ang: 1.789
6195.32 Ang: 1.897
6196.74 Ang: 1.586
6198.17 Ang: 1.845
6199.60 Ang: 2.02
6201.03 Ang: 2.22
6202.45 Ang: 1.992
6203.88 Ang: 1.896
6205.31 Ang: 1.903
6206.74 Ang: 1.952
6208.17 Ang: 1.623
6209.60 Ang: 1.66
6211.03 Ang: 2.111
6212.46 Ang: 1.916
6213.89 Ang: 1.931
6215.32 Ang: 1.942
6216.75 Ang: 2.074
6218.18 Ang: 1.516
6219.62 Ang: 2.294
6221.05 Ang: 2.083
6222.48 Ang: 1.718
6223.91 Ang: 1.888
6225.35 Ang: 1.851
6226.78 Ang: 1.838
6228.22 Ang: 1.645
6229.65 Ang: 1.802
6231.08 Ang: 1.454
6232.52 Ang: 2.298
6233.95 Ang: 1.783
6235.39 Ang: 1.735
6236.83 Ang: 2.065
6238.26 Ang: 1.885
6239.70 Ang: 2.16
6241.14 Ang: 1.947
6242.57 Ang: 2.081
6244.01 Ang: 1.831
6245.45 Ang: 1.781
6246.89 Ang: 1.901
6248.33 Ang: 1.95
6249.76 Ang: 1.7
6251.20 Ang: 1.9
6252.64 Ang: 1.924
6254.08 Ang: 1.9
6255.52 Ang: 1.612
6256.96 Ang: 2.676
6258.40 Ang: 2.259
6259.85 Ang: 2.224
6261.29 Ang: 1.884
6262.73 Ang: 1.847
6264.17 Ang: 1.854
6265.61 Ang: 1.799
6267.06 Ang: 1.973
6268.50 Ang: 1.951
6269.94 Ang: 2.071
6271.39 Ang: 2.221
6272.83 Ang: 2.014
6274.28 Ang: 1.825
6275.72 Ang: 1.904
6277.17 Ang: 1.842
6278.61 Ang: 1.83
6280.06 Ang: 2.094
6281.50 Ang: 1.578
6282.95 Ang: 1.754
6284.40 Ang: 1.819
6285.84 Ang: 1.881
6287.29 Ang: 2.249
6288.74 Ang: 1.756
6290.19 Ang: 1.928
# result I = 1.715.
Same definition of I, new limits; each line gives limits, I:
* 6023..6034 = 1.86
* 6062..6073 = 1.497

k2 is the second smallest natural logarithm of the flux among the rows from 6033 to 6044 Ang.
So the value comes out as 0.67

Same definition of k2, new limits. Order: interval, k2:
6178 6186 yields 0.62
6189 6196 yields 0.58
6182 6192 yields 0.56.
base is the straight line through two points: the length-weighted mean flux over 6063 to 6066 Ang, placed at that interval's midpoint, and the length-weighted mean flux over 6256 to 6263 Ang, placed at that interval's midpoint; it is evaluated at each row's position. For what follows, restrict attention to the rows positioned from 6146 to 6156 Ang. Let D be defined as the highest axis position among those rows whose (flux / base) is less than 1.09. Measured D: 6155.50 Ang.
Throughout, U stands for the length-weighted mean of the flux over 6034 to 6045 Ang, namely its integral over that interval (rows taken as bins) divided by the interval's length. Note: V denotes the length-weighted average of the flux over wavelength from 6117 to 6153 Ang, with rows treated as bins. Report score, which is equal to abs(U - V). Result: 0.09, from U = 2.038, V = 1.95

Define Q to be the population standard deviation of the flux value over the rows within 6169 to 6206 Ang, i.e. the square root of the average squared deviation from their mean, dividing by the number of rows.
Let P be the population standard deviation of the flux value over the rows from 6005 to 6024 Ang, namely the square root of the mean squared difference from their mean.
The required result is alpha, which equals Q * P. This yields 0.033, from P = 0.167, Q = 0.20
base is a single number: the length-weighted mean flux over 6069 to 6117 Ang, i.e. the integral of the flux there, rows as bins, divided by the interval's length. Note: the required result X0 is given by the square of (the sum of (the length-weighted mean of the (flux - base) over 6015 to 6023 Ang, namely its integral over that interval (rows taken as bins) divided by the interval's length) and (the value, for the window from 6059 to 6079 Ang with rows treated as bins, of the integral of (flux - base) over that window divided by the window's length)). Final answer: 0.00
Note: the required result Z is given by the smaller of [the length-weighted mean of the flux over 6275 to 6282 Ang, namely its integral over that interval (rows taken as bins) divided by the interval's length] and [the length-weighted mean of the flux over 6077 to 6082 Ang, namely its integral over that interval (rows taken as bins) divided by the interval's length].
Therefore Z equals 1.86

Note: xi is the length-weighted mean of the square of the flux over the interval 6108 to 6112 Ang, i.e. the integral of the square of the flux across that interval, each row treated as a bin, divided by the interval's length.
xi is 3.7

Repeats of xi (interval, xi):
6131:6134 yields 4.2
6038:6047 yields 3.8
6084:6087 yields 4.2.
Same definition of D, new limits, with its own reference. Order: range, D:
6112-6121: 6117.35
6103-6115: 6113.13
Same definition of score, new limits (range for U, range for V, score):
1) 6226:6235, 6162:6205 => 0.00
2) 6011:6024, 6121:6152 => 0.09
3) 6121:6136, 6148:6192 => 0.15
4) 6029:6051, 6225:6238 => 0.17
